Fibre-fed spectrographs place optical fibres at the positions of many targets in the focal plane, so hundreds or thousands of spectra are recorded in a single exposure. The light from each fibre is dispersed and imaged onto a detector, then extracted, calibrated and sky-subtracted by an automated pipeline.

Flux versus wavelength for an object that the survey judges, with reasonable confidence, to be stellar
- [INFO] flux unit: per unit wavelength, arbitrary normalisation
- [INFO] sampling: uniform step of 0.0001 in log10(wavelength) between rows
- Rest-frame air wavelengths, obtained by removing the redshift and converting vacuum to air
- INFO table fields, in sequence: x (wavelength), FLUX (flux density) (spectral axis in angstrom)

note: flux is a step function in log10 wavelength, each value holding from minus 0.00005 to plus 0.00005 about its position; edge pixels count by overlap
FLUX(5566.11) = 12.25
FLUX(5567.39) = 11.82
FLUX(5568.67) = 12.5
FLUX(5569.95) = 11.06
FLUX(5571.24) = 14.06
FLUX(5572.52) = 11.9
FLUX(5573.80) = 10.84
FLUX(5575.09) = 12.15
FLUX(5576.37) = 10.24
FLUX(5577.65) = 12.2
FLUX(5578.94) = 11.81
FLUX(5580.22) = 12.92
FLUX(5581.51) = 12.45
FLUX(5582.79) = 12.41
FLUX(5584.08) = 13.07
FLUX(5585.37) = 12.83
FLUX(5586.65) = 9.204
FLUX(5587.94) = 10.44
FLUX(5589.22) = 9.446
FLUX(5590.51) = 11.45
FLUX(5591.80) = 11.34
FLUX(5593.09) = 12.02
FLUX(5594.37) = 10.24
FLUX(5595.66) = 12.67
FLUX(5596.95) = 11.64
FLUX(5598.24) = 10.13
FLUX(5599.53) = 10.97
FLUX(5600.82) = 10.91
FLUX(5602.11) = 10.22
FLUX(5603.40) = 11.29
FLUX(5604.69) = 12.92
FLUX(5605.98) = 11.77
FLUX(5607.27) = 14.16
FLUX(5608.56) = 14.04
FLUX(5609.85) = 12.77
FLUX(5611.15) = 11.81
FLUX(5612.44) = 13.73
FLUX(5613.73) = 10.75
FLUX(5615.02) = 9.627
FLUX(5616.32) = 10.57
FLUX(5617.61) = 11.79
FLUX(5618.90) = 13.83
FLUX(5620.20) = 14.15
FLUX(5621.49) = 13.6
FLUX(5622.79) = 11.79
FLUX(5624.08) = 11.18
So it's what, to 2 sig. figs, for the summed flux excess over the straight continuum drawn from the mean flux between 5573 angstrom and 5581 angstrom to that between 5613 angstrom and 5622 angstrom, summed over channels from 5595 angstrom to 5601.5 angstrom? -3.1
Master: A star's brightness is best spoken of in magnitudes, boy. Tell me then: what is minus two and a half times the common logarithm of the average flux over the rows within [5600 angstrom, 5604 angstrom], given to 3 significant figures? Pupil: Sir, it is -2.58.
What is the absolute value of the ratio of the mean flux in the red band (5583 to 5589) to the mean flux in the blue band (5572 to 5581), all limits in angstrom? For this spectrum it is 0.97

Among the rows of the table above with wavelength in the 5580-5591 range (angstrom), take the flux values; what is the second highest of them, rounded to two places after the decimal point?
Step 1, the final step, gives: 12.92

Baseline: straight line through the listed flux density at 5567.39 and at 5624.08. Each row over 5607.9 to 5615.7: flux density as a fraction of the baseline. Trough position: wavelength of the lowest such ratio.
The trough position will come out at 5615.02 angstrom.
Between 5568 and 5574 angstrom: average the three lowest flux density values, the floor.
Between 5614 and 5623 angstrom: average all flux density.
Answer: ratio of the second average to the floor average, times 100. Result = 108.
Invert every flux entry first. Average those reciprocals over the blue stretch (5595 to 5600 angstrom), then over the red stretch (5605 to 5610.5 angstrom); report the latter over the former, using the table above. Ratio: 0.86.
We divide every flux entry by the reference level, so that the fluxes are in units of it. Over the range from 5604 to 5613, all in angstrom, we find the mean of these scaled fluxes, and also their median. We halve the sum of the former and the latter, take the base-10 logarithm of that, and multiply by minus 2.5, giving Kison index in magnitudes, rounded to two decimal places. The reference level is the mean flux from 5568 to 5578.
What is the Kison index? -0.10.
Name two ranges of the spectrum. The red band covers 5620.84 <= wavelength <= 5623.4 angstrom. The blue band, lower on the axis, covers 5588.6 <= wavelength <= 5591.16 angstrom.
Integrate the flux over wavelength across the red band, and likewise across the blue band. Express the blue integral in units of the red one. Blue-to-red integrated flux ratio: 0.82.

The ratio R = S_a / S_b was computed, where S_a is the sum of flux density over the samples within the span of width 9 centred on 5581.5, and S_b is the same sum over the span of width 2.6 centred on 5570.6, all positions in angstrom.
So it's 3.5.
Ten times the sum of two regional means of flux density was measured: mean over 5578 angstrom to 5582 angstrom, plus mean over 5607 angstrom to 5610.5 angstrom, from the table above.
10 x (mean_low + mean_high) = 260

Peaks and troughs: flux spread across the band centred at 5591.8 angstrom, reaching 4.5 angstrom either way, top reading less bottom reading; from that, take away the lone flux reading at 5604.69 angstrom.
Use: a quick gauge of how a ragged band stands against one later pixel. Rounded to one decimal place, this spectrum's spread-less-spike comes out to -9.7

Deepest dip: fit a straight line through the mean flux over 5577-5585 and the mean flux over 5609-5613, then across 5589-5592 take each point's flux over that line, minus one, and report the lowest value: -0.25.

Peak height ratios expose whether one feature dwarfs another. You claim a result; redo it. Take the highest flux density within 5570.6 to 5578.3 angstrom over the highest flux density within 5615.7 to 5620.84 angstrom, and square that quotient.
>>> 0.99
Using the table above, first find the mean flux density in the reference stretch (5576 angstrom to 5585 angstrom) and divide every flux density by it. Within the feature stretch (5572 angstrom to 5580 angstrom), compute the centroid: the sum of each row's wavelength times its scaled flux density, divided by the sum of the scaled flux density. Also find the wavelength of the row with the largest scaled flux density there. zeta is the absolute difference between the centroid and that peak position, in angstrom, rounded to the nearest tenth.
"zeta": 1.9 angstrom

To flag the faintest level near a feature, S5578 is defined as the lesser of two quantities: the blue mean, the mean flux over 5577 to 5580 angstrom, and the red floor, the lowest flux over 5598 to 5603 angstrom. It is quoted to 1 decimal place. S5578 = 10.1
